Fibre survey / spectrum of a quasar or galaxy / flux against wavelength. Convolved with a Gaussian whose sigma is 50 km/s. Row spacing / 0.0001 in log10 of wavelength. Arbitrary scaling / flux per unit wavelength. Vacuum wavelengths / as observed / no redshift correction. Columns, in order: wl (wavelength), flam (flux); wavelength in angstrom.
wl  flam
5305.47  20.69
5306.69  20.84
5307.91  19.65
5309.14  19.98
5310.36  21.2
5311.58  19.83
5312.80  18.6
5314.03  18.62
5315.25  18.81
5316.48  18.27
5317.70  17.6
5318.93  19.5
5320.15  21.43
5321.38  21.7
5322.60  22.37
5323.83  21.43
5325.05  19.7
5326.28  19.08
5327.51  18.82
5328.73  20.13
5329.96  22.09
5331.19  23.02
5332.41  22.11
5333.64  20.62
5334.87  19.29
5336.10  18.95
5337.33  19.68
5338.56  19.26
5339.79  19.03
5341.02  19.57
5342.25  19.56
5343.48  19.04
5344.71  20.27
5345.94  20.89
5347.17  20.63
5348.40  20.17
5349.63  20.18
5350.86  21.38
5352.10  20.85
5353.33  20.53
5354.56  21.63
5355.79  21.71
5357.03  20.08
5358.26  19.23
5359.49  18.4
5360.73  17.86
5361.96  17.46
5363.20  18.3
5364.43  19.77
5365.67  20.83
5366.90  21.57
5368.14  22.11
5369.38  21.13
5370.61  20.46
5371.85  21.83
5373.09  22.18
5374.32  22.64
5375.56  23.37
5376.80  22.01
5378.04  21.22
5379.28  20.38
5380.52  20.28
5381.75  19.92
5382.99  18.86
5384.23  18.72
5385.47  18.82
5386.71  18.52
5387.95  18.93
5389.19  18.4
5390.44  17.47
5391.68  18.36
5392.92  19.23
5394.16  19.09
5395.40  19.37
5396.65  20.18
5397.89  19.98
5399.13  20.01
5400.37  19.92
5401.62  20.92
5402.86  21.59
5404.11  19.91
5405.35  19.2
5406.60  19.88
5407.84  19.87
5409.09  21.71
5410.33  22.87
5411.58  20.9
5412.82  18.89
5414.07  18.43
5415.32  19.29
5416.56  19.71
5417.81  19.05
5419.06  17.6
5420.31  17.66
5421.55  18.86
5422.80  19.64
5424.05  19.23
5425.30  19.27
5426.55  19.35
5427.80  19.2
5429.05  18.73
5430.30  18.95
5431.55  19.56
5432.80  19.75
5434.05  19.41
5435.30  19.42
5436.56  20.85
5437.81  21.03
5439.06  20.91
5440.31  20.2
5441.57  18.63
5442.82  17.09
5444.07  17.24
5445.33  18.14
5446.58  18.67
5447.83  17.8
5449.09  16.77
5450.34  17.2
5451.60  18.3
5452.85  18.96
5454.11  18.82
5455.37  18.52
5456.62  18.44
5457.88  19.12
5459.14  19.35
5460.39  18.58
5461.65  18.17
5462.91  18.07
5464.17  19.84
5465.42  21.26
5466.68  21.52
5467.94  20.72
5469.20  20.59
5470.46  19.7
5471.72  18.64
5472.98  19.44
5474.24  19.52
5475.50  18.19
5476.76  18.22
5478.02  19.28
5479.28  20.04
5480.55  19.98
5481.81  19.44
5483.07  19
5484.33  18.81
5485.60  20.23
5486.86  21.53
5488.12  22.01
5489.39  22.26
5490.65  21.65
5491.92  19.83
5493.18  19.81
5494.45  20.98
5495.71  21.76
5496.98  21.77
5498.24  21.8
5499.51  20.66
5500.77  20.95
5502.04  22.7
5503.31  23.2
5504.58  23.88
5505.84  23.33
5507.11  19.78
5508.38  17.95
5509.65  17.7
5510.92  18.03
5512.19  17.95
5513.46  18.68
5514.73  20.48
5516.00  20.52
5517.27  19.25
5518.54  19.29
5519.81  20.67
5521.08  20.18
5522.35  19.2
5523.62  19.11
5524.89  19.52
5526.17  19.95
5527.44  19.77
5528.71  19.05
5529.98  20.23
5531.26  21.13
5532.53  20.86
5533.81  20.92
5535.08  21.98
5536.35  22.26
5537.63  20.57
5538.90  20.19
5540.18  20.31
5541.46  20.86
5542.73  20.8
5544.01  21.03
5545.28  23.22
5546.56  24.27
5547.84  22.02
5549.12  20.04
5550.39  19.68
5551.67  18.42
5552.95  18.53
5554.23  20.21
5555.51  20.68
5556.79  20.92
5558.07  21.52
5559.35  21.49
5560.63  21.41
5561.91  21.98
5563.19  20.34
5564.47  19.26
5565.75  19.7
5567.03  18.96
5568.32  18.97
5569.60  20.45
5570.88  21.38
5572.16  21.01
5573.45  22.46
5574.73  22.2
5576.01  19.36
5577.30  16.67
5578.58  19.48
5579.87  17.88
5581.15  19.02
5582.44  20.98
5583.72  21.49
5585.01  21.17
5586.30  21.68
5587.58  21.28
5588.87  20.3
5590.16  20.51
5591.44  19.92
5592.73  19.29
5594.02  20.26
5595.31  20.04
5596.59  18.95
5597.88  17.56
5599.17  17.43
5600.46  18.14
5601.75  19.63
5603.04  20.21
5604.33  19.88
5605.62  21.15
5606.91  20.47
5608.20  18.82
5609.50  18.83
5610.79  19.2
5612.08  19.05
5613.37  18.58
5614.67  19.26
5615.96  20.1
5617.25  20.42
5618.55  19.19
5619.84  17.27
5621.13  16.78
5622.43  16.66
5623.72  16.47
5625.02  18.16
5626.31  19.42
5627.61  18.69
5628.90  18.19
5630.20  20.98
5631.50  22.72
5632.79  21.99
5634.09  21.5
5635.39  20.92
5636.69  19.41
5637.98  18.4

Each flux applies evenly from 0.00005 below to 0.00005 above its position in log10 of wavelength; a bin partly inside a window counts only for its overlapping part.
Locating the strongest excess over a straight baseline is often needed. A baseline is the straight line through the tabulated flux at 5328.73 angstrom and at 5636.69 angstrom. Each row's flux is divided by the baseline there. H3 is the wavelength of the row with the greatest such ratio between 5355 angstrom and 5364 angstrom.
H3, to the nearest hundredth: 5355.79 angstrom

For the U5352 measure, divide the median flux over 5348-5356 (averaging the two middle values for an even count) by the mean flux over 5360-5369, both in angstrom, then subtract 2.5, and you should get -1.44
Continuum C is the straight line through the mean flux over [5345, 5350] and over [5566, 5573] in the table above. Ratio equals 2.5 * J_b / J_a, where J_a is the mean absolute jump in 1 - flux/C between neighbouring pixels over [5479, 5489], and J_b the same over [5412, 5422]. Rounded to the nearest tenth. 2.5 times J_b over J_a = 2.9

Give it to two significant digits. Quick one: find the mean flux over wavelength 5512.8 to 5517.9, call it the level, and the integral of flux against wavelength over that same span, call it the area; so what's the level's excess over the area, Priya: -81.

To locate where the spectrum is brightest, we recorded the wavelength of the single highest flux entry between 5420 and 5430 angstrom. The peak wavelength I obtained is 5422.80 angstrom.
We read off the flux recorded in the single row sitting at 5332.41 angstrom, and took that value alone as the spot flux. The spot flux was 22.11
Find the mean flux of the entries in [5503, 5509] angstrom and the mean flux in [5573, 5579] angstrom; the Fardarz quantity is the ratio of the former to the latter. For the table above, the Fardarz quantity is 1.08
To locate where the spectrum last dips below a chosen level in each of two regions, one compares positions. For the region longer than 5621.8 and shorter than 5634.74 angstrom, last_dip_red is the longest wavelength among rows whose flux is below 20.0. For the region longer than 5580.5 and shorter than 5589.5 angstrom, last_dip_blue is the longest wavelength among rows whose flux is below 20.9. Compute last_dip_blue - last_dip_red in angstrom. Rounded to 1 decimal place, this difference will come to -40.0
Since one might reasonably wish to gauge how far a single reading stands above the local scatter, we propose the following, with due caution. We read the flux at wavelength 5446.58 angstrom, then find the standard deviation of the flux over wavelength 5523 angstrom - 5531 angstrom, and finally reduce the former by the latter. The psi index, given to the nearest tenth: 18.2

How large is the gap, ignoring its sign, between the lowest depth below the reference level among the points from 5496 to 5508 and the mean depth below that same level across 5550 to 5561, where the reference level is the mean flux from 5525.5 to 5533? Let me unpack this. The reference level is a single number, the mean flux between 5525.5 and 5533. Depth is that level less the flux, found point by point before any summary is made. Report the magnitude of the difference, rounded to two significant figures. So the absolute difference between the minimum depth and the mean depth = 3.6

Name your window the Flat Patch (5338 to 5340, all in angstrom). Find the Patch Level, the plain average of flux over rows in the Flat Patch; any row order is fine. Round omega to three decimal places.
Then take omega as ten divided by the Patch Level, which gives 0.522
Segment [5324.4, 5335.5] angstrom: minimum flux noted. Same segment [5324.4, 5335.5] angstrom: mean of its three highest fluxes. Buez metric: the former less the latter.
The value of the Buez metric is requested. -3.6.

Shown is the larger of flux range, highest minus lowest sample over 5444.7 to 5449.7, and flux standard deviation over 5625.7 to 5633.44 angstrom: 1.9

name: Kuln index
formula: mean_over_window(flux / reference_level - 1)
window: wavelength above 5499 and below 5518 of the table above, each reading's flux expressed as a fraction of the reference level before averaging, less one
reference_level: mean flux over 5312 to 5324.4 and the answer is 0.03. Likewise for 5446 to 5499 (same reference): -0.01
